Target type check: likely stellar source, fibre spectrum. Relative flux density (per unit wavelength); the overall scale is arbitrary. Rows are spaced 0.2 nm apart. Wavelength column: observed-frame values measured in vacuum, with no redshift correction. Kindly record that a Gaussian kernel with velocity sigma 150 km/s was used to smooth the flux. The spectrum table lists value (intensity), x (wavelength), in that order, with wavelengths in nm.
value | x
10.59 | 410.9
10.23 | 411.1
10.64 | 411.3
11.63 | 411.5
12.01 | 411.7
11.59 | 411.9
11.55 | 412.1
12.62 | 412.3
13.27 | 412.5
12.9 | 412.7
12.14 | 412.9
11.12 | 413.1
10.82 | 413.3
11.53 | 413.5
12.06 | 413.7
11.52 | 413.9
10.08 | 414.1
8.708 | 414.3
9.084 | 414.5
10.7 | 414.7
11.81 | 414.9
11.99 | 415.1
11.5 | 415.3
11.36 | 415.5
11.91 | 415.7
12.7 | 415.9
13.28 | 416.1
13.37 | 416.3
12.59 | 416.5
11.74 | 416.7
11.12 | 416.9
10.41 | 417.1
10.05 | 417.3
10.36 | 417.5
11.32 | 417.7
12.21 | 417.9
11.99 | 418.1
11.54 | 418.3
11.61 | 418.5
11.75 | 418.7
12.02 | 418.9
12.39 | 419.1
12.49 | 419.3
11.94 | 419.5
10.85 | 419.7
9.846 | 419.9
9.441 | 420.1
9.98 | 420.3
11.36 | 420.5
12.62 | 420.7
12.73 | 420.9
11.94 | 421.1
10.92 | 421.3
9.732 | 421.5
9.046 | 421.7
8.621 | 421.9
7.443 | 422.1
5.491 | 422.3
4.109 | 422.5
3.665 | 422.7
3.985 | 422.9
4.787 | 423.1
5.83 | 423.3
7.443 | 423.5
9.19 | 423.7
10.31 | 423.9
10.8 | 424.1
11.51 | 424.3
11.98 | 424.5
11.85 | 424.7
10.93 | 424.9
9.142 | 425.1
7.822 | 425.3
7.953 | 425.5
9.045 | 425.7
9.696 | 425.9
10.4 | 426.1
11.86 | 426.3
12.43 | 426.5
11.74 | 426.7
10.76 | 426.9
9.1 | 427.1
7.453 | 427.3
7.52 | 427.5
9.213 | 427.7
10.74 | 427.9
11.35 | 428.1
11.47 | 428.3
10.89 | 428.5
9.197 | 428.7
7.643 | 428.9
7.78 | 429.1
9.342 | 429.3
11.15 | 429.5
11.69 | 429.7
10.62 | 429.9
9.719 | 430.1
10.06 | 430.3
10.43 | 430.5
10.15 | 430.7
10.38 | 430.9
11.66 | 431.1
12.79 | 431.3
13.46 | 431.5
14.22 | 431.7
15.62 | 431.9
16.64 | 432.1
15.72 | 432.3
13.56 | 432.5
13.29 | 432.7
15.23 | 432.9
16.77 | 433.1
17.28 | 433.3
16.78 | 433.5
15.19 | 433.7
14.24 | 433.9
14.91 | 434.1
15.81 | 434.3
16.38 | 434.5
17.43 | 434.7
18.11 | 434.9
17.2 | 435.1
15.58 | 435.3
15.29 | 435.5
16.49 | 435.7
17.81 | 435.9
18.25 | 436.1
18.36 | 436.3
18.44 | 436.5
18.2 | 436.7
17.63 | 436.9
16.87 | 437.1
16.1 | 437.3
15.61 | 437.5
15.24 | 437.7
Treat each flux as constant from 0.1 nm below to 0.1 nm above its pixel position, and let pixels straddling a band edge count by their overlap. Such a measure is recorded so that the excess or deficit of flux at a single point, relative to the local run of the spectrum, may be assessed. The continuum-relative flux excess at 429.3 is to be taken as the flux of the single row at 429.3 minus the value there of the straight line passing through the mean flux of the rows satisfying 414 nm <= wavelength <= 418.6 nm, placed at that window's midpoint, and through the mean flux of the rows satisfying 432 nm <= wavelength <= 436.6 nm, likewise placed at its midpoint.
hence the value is -6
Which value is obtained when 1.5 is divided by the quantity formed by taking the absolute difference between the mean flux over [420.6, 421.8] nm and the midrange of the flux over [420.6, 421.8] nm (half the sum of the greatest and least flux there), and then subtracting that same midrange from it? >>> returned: -0.141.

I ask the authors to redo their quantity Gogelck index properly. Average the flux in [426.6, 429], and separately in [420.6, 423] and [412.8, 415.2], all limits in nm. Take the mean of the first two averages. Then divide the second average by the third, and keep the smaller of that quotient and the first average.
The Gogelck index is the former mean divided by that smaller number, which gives 11.9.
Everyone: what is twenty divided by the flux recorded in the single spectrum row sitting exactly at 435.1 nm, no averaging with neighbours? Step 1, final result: 1.16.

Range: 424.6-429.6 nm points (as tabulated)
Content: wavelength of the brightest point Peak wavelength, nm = 426.5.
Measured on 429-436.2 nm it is 436.1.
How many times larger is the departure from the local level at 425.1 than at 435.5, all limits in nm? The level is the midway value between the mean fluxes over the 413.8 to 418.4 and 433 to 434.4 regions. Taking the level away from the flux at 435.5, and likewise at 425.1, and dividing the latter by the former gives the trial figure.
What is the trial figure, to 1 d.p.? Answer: -2.7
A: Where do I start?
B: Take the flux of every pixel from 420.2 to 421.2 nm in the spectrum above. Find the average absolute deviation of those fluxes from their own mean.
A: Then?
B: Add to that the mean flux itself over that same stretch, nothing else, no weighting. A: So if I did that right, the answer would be 12.6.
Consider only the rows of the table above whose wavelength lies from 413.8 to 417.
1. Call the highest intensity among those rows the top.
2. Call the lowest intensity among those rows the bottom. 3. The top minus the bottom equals 4.7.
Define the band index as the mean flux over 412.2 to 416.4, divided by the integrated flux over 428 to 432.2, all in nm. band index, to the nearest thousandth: 0.246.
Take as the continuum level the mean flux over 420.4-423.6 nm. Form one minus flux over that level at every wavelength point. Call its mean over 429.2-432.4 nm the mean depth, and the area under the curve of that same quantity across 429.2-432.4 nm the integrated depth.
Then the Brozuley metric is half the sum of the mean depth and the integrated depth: -1.0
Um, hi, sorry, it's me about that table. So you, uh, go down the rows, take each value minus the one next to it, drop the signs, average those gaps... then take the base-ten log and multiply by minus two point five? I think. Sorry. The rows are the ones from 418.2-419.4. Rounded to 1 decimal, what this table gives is 1.8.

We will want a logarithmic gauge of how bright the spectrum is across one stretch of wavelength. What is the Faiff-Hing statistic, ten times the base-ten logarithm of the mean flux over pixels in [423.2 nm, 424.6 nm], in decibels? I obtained 9.8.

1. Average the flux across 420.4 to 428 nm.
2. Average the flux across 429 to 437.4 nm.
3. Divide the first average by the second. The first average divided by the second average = 0.63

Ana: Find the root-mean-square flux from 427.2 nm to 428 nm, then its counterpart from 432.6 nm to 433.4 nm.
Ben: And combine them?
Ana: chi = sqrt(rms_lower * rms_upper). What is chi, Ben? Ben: 11.8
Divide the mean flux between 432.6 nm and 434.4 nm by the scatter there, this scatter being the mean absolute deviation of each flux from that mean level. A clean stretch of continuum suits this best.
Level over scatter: 15.0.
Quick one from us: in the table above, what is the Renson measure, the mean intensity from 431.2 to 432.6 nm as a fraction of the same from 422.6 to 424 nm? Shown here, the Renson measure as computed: 2.3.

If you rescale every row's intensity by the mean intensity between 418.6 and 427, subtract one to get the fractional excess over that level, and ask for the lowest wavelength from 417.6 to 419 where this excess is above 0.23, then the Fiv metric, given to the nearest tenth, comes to 417.9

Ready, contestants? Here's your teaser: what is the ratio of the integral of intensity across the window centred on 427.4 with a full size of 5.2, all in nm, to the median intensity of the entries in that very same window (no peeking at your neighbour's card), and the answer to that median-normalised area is 5.1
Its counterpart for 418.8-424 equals 4.9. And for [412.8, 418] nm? 5.1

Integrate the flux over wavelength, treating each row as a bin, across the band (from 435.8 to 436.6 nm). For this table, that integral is 14.6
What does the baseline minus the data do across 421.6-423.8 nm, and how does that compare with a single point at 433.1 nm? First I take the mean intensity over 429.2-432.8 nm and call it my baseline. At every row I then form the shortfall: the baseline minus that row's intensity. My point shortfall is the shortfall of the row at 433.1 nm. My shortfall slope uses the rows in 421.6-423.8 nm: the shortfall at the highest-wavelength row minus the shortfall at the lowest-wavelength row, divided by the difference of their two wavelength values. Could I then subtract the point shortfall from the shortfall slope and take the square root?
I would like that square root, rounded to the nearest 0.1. 2.1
